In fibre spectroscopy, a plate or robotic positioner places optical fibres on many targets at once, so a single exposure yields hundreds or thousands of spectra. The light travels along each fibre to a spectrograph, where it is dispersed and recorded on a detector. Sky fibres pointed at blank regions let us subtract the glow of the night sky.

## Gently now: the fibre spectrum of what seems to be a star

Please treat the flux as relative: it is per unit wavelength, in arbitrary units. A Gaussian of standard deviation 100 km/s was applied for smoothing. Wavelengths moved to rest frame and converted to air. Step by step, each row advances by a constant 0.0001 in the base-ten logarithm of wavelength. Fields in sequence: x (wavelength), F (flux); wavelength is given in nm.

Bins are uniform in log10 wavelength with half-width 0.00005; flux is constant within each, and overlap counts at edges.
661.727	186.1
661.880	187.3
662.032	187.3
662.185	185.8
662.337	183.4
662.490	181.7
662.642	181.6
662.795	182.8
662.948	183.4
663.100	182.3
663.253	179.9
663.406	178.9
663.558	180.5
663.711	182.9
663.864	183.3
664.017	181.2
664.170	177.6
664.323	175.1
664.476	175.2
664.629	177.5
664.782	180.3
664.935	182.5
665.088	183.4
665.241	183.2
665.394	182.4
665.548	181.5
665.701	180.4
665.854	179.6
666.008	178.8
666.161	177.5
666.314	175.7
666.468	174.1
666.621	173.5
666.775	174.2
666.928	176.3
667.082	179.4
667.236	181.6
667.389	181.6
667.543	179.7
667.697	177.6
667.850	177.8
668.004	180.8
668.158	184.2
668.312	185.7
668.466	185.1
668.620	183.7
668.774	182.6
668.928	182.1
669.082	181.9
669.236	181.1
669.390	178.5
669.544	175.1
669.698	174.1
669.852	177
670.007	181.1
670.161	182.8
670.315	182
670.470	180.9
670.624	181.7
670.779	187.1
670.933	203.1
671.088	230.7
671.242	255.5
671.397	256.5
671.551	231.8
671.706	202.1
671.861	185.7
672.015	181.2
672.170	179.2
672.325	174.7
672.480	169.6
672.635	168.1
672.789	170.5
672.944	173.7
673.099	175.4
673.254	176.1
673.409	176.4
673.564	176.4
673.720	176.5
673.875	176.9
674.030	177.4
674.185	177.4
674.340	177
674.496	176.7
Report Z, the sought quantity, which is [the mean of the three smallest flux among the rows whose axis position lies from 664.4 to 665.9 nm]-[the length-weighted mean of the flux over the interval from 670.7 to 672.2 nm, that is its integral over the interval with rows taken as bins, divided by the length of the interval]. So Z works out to -35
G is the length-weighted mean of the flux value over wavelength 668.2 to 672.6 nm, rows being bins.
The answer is 191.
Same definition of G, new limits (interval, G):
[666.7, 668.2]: 179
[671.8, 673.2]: 175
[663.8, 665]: 179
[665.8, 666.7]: 176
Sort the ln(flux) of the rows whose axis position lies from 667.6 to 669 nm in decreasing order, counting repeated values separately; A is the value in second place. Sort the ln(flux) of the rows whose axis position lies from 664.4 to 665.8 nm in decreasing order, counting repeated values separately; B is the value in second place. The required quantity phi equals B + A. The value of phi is 10.4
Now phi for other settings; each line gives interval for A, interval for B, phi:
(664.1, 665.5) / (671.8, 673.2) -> 10.4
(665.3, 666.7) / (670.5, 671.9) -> 10.7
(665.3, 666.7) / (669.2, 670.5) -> 10.4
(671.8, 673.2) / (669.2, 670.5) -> 10.4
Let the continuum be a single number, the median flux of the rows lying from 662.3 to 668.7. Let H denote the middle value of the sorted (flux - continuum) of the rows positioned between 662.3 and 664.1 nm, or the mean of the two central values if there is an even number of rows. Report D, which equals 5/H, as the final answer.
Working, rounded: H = 1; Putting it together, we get 3.7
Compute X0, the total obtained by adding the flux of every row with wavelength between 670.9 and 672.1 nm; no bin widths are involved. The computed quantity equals 1747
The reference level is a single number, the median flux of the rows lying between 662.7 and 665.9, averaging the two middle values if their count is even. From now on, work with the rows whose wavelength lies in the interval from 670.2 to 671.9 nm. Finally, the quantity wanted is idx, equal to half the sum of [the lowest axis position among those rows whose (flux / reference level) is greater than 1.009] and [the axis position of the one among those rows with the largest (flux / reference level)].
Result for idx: 671.09 nm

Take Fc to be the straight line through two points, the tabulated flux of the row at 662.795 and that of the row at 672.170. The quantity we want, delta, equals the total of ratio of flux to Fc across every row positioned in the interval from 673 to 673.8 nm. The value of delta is 4.9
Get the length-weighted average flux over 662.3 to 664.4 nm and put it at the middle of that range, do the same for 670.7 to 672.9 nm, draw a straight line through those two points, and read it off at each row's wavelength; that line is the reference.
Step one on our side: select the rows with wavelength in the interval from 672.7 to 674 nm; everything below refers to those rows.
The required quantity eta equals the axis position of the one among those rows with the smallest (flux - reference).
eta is 672.789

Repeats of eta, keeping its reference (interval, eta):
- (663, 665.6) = 664.476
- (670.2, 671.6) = 670.470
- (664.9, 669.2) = 666.621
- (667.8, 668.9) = 667.850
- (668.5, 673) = 672.635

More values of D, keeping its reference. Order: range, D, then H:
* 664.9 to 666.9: -4.8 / -1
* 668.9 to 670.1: -5.9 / -1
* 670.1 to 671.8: 0.2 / 21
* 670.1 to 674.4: -2.1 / -2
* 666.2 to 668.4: -2.4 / -2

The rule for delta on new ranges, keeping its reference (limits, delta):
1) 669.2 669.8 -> 3.9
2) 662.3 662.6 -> 2.0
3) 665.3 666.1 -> 5.0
